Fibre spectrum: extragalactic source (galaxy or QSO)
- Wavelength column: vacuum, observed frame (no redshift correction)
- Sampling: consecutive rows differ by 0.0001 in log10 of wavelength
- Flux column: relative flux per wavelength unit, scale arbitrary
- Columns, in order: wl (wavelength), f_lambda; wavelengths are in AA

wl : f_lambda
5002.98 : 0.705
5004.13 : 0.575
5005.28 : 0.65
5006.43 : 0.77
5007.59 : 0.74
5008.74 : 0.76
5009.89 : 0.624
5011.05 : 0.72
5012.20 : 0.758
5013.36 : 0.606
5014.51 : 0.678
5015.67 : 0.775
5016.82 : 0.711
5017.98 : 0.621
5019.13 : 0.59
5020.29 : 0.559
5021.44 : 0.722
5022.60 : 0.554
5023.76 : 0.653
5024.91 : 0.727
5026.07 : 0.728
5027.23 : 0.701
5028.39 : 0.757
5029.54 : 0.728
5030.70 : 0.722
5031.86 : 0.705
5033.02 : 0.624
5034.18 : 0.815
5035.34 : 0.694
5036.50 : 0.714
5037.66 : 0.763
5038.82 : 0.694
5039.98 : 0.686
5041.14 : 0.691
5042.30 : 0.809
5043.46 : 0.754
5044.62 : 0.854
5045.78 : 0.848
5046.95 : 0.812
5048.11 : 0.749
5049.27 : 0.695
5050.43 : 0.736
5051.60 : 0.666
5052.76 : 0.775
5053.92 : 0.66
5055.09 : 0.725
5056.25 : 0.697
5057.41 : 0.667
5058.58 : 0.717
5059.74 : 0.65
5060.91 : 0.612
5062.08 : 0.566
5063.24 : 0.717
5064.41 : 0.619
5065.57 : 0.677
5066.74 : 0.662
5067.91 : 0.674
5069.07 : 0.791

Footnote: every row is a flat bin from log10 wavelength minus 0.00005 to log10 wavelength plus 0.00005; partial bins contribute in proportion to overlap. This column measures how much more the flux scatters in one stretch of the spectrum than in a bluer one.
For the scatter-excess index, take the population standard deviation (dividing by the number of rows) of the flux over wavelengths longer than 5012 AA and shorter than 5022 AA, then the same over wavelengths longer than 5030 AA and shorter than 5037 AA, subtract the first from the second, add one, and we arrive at 0.98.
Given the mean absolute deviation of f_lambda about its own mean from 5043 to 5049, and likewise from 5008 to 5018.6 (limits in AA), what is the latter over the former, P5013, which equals 1.34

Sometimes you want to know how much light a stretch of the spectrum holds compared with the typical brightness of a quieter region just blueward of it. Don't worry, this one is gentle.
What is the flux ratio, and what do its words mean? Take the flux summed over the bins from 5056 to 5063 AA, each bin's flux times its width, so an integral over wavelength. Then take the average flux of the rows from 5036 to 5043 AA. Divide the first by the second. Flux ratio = 6.3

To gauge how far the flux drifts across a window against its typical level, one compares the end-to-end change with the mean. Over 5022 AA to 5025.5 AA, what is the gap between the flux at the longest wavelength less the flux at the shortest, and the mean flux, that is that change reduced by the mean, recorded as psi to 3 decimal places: -0.472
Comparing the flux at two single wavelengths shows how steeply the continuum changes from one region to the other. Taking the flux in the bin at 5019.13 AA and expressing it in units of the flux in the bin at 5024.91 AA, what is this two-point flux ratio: 0.81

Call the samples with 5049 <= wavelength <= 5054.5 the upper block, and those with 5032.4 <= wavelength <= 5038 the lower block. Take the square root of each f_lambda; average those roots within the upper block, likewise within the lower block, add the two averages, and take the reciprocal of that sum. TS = 0.592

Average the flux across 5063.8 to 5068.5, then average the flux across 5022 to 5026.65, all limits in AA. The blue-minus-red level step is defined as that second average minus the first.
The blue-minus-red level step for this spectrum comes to 0.01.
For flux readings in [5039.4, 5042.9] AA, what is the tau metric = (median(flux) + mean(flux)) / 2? 0.710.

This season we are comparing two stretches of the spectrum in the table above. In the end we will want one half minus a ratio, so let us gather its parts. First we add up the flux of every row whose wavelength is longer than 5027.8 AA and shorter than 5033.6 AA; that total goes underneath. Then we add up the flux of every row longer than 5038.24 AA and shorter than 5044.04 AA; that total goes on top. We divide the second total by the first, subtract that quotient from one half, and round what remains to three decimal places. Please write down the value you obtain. -0.528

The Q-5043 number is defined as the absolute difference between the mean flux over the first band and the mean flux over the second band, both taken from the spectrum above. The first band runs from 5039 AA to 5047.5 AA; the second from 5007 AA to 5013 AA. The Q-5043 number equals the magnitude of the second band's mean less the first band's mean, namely 0.06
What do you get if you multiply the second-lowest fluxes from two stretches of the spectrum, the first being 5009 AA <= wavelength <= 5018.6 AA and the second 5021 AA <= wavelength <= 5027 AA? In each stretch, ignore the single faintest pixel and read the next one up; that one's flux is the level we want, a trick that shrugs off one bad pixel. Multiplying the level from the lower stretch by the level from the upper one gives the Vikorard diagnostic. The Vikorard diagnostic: 0.406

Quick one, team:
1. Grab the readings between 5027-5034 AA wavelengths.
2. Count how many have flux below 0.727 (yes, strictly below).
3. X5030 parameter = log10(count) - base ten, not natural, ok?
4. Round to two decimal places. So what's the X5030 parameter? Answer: 0.60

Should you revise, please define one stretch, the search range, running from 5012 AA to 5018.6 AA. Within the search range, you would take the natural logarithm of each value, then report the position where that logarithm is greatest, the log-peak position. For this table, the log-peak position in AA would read 5015.67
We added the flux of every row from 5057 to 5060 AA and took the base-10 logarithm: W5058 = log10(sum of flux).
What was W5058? 0.31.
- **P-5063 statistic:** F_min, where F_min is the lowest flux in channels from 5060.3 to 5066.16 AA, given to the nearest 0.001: 0.566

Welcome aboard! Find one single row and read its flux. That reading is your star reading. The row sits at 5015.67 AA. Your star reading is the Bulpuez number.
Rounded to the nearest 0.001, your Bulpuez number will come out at 0.775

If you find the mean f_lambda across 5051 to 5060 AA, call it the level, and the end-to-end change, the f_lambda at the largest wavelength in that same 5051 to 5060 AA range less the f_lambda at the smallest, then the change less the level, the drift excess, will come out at -0.7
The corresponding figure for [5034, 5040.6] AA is -0.9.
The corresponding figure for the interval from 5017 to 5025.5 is -0.5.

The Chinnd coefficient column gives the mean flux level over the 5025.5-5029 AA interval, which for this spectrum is 0.729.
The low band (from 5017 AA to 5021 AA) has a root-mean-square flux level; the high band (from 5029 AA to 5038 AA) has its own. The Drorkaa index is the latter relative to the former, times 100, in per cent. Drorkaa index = 122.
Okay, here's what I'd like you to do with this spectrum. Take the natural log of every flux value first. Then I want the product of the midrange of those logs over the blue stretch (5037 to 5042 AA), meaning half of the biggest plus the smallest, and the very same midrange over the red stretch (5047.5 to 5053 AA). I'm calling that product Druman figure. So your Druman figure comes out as 0.107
